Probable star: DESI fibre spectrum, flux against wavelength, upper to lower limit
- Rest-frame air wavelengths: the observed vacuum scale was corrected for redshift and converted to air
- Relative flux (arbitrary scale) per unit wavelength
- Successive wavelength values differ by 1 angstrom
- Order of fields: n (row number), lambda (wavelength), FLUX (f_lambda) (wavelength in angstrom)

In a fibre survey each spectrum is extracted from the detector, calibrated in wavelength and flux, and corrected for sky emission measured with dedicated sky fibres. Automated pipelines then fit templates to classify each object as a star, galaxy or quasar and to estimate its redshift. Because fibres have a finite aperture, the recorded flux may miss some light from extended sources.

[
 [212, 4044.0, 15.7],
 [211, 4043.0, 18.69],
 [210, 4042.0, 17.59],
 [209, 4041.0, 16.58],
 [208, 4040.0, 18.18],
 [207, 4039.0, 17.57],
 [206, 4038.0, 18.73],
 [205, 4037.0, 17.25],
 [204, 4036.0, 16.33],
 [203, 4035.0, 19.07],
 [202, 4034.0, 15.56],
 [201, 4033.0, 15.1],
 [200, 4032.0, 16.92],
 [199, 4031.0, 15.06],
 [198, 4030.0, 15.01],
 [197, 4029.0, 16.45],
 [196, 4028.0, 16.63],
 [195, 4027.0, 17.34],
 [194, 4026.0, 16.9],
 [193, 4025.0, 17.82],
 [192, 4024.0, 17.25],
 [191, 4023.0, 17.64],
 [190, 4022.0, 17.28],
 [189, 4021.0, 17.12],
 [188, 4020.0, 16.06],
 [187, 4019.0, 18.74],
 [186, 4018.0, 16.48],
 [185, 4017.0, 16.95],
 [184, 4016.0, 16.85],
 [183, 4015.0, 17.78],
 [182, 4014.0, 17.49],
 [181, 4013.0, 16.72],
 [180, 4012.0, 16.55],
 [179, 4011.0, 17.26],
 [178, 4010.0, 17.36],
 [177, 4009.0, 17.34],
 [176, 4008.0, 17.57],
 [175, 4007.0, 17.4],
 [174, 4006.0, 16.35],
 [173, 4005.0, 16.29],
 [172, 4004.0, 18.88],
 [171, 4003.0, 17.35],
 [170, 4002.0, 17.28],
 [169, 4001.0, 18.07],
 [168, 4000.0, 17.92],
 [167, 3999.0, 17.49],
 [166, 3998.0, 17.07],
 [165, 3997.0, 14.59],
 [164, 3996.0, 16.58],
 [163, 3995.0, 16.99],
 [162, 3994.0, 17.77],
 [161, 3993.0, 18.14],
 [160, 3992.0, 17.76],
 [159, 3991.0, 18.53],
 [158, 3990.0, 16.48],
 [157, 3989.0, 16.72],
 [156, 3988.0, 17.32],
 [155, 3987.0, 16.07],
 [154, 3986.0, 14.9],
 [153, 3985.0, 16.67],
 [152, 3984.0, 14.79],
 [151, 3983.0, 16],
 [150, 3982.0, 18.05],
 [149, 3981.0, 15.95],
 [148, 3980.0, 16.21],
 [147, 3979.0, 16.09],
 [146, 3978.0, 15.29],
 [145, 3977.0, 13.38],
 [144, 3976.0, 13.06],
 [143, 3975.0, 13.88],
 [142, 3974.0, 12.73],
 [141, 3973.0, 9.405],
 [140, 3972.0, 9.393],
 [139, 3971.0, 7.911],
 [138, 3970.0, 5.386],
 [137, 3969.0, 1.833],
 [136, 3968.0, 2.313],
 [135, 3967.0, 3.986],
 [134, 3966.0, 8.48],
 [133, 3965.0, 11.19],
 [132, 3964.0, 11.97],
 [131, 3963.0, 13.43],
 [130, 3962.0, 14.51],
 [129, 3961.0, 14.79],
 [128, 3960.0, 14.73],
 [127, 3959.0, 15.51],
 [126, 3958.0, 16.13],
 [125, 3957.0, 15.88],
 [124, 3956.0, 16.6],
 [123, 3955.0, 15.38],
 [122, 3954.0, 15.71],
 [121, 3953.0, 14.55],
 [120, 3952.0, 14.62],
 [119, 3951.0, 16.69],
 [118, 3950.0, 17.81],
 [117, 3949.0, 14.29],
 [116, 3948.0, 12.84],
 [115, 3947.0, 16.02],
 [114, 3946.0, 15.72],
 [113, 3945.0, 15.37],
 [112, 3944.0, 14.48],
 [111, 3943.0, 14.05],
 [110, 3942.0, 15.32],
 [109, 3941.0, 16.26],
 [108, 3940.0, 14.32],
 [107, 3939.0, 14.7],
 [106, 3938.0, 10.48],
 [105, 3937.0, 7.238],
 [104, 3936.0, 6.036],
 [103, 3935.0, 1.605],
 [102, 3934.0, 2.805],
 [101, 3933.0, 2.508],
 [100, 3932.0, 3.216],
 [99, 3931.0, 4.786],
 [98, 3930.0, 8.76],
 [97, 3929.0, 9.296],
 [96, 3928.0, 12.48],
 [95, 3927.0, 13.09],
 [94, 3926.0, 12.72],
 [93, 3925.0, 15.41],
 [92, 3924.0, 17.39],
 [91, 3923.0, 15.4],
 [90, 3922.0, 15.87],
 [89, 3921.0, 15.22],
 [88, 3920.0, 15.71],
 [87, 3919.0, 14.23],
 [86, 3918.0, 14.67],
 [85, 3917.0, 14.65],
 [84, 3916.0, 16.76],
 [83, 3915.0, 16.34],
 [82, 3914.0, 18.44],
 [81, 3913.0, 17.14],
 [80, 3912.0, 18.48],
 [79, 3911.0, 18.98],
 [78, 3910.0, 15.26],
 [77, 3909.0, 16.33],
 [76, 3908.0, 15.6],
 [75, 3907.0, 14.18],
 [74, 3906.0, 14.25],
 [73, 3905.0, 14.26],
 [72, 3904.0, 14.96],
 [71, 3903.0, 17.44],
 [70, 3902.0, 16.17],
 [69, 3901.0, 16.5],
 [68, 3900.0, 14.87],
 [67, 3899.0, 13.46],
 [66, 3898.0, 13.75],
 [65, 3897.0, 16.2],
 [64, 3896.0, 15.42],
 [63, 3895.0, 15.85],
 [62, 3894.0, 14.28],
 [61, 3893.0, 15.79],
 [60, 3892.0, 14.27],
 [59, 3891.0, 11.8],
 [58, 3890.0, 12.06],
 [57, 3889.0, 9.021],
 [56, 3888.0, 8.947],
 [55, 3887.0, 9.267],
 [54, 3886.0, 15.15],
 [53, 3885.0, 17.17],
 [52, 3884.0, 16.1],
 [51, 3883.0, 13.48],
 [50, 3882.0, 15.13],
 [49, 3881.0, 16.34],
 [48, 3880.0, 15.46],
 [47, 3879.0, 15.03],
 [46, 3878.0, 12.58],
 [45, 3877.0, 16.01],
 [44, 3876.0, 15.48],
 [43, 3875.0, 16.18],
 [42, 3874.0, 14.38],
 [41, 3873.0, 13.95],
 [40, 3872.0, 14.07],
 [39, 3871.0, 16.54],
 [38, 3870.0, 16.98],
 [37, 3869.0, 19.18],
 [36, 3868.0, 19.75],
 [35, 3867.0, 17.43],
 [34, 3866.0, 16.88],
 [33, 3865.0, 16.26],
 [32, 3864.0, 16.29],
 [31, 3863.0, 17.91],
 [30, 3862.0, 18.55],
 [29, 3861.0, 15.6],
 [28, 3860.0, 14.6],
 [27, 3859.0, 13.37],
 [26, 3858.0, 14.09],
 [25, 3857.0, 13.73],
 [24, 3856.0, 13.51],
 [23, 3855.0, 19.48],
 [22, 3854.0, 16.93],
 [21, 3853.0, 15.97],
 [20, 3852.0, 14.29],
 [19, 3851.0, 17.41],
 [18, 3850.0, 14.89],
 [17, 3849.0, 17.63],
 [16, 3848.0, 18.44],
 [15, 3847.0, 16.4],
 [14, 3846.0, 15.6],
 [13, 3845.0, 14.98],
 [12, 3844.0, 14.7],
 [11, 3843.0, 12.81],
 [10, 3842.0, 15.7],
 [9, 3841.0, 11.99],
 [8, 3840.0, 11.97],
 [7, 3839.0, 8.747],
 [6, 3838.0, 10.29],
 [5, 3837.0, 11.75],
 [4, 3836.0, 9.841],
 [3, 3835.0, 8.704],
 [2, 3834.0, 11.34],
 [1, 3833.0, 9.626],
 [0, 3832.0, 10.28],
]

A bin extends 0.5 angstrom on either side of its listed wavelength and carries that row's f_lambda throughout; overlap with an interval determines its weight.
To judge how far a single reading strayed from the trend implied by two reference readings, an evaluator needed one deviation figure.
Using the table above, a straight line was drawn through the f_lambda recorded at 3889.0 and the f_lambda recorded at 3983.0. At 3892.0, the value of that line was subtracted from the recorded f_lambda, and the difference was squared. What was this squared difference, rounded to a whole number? 25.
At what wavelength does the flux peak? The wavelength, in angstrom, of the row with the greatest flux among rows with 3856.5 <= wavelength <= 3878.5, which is 3868.0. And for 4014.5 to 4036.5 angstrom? 4035.0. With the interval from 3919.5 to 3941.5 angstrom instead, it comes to 3924.0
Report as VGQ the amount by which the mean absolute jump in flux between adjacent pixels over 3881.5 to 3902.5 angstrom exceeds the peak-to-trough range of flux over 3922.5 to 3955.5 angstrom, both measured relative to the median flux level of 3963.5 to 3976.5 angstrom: -14.6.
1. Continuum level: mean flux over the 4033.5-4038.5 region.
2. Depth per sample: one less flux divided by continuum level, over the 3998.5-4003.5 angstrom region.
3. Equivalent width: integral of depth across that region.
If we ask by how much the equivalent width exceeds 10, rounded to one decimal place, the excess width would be -10.1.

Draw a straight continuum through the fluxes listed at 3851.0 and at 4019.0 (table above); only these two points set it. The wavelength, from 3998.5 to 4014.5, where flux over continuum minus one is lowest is 4005.0 angstrom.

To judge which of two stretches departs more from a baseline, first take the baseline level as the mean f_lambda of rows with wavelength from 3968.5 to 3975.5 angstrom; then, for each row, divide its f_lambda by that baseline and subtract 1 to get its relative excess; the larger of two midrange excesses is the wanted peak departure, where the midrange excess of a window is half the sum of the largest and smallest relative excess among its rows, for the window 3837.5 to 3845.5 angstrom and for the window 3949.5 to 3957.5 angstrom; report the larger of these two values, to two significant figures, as 0.87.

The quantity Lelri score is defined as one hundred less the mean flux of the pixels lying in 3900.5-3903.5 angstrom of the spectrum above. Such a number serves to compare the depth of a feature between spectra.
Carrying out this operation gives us 83.3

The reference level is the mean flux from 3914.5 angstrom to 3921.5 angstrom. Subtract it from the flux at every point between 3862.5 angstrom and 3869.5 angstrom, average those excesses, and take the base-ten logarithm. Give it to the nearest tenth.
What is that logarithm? 0.4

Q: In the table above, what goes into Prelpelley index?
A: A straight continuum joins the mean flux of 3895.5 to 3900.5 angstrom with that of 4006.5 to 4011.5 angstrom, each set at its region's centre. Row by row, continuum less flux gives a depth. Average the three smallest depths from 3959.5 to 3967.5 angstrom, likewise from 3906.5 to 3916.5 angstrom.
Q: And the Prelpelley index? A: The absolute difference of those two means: 5.1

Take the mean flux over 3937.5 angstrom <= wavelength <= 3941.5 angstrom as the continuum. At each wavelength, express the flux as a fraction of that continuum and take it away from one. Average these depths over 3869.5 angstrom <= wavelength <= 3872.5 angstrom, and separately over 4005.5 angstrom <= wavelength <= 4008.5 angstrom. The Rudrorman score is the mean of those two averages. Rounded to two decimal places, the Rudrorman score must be -0.18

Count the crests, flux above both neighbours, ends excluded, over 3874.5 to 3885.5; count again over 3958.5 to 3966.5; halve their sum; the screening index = 1.50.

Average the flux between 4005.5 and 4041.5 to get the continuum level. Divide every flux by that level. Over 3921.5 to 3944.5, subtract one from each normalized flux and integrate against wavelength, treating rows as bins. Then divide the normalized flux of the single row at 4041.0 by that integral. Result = -0.12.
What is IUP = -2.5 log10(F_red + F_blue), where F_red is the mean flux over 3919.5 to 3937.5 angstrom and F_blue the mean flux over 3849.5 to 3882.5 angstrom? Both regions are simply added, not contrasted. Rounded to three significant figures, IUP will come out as -3.53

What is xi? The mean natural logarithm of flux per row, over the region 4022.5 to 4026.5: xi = 2.86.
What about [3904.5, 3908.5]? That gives 2.68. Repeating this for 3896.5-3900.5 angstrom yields 2.68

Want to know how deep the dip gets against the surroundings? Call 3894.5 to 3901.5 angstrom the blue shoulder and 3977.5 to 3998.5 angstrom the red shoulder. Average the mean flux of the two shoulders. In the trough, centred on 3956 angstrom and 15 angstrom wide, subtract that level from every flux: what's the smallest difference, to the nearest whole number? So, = -2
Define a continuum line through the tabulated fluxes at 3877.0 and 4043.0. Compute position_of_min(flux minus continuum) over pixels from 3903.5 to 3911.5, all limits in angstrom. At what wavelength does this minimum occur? 3907.0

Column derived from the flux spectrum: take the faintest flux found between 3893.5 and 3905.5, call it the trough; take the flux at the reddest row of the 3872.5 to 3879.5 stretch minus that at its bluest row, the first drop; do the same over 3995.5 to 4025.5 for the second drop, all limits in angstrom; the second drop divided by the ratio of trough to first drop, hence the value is 0.10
